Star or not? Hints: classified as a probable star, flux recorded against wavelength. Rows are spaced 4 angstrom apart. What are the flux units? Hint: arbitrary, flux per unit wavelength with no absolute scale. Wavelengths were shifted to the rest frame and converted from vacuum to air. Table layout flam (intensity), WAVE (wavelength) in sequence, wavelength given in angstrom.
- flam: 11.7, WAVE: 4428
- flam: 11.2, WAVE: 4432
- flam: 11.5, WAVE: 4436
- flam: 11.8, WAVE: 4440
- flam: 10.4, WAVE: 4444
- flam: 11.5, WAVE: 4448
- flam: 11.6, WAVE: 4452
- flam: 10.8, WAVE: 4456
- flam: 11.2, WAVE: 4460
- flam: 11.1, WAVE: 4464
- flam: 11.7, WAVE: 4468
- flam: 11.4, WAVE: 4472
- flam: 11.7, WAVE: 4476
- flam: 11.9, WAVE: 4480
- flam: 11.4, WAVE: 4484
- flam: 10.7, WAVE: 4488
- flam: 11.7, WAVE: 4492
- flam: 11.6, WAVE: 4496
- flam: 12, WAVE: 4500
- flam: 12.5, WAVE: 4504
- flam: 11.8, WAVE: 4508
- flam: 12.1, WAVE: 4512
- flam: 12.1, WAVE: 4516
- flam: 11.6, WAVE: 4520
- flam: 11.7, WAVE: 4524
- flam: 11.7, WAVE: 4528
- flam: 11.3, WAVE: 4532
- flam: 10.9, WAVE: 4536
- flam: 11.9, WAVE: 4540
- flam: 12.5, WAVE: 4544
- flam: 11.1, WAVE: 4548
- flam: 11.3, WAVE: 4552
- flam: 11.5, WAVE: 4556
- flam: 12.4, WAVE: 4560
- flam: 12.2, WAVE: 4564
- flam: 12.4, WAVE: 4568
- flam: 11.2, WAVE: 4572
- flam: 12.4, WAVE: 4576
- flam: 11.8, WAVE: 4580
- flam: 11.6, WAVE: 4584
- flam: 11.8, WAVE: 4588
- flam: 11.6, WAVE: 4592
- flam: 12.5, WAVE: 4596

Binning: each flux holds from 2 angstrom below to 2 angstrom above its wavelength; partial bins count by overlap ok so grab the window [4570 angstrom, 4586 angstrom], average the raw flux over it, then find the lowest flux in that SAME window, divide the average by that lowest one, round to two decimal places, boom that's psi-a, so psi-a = 1.05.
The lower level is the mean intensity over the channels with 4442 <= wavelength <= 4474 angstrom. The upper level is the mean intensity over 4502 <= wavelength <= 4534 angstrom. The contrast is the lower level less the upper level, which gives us -0.6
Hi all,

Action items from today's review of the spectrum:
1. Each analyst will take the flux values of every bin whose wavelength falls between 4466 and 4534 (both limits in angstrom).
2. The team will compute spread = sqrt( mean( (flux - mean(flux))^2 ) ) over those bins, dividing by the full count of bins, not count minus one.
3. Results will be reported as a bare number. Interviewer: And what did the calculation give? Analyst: 0.38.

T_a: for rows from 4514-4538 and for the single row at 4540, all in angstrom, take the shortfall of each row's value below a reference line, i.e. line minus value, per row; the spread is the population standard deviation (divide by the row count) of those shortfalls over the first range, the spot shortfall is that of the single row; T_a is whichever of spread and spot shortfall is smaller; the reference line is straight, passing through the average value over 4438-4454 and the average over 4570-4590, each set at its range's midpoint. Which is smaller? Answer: -0.27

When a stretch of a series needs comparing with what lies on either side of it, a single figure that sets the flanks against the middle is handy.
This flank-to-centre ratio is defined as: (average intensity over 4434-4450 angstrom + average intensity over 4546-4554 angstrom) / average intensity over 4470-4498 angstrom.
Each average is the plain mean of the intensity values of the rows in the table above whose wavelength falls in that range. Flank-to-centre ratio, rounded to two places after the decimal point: 1.96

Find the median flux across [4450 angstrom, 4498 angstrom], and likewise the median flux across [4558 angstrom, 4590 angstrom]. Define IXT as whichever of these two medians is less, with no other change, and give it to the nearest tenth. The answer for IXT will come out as 11.5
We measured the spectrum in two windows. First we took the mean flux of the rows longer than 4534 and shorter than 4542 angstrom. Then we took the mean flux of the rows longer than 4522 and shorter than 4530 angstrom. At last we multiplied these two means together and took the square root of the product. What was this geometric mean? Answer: 11.5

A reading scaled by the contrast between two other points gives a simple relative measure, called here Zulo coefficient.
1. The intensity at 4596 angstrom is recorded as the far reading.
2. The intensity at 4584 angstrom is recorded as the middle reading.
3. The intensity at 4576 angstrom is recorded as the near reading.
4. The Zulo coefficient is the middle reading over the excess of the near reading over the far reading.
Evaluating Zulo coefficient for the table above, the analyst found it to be -116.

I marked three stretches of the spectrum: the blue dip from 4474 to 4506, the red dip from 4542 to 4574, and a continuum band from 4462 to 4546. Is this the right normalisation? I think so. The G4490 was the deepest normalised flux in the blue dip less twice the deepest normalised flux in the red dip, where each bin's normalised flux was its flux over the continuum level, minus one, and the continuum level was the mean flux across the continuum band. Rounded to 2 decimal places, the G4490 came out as 0.02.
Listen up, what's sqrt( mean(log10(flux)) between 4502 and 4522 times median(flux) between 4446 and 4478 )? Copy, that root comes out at 3.52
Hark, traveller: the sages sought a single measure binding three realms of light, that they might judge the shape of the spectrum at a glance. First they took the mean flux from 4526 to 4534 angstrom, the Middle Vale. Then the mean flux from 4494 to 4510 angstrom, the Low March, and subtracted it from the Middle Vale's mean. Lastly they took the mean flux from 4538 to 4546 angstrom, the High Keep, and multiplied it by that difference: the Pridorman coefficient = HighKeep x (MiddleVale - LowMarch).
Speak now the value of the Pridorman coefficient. -5.8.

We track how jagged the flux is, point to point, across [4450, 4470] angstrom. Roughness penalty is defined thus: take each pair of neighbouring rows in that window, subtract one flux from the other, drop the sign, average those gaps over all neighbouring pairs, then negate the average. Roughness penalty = -0.5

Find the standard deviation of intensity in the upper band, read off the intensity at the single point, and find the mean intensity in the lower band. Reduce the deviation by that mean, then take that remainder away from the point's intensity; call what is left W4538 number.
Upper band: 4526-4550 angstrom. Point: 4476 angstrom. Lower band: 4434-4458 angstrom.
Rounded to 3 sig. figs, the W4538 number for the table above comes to 22.4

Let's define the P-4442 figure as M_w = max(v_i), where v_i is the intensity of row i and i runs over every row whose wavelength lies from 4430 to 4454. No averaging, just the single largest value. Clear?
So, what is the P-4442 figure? 11.8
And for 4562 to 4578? 12.4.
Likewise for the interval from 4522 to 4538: 11.7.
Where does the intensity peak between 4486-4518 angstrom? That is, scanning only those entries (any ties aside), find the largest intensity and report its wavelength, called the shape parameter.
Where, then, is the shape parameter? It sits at 4504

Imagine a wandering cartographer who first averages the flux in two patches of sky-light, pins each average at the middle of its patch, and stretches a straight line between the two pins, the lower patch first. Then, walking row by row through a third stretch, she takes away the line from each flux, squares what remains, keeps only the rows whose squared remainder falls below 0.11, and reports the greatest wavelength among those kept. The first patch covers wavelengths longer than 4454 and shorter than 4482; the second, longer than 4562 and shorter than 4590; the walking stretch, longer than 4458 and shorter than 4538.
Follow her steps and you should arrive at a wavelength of 4528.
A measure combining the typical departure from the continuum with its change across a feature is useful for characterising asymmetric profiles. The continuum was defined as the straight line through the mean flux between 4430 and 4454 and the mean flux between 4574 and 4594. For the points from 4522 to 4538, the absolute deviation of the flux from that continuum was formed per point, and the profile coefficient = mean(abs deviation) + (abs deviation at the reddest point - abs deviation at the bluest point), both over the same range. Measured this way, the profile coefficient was 1.0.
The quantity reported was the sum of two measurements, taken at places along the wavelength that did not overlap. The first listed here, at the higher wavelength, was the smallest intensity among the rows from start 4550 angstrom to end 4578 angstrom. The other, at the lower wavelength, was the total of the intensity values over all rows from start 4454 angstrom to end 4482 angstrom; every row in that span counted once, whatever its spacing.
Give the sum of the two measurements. 91.0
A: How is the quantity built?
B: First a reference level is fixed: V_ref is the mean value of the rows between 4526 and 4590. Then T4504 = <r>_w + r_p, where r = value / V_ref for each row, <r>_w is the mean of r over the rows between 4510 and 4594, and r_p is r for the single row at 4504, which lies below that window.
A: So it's 2.07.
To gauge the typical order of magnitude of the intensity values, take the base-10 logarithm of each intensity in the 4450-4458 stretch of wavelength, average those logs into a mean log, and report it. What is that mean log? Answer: 1.05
